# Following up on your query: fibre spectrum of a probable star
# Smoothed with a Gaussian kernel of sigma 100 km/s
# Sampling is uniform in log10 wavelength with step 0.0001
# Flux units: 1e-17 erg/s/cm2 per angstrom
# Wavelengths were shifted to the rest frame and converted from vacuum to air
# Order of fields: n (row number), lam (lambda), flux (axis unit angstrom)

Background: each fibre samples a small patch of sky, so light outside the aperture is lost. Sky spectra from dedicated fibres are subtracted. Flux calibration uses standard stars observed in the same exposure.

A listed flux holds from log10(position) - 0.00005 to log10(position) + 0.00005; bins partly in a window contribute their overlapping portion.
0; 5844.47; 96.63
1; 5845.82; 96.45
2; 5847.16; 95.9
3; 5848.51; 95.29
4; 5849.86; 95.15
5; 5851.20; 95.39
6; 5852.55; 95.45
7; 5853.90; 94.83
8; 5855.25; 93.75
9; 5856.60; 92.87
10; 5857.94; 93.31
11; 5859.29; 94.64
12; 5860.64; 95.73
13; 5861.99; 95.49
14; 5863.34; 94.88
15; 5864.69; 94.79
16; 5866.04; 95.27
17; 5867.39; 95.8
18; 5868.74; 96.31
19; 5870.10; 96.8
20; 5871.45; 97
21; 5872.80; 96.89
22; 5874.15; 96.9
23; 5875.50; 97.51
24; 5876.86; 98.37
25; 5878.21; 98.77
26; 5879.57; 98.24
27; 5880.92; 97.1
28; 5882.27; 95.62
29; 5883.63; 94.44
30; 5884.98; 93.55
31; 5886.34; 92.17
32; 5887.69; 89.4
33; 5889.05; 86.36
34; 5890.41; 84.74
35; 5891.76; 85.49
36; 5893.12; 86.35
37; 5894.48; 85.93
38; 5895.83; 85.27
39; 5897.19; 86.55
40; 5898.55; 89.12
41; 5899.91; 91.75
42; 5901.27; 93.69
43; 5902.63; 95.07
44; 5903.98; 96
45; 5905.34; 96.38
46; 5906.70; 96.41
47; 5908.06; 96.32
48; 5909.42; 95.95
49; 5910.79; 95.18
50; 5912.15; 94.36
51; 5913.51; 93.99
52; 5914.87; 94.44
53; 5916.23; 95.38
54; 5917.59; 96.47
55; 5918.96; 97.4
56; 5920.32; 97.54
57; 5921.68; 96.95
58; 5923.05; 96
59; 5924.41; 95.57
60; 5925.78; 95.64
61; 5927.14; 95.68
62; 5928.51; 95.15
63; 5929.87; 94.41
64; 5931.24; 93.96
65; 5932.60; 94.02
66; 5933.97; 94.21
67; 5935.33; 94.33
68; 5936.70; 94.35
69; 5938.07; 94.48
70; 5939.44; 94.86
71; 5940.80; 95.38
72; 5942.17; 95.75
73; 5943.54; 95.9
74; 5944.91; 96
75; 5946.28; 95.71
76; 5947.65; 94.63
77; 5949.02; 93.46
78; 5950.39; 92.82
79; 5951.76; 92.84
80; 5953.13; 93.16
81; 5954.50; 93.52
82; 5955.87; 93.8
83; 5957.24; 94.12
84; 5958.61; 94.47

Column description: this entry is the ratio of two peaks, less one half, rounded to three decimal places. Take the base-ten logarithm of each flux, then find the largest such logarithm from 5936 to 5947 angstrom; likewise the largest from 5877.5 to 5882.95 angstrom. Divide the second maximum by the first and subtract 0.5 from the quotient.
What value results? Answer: 0.506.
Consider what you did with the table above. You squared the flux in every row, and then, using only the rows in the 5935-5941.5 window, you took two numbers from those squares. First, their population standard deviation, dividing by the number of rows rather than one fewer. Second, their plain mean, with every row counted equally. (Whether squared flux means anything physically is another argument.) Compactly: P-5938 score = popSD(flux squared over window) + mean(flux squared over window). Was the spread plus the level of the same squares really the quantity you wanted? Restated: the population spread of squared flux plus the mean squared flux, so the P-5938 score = 9040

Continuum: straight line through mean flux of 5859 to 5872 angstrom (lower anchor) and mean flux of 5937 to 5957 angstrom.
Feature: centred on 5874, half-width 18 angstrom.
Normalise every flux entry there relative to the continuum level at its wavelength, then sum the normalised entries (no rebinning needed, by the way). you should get 27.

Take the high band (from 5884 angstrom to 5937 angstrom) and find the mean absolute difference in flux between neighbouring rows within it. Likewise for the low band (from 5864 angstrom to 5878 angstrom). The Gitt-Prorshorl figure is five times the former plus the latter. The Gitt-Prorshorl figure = 4.7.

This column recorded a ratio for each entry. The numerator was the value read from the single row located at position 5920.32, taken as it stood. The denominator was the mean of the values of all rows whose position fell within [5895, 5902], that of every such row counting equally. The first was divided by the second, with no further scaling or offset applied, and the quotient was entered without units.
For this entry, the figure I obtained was 1.09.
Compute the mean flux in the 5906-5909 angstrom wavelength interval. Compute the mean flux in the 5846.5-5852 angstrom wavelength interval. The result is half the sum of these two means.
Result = 95.9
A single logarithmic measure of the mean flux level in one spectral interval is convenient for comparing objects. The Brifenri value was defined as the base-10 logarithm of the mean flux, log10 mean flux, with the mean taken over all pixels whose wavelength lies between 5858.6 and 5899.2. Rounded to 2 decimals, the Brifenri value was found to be 1.97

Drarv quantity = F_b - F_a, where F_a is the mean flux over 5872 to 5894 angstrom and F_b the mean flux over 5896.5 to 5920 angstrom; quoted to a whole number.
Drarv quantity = 1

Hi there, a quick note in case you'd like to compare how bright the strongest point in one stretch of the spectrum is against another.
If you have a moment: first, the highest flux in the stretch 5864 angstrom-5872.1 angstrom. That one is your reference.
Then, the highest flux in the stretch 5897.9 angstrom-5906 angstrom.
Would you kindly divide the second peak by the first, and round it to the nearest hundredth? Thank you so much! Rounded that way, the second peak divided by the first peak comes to 0.99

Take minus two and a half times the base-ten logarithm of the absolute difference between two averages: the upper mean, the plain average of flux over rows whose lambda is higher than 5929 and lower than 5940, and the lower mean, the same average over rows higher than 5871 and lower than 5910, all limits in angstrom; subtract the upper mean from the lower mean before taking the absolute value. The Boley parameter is -0.3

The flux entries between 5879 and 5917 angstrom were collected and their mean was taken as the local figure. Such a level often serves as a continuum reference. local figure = 92.3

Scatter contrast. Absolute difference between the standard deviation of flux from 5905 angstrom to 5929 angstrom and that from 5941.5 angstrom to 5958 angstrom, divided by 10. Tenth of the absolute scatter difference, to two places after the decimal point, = 0.02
